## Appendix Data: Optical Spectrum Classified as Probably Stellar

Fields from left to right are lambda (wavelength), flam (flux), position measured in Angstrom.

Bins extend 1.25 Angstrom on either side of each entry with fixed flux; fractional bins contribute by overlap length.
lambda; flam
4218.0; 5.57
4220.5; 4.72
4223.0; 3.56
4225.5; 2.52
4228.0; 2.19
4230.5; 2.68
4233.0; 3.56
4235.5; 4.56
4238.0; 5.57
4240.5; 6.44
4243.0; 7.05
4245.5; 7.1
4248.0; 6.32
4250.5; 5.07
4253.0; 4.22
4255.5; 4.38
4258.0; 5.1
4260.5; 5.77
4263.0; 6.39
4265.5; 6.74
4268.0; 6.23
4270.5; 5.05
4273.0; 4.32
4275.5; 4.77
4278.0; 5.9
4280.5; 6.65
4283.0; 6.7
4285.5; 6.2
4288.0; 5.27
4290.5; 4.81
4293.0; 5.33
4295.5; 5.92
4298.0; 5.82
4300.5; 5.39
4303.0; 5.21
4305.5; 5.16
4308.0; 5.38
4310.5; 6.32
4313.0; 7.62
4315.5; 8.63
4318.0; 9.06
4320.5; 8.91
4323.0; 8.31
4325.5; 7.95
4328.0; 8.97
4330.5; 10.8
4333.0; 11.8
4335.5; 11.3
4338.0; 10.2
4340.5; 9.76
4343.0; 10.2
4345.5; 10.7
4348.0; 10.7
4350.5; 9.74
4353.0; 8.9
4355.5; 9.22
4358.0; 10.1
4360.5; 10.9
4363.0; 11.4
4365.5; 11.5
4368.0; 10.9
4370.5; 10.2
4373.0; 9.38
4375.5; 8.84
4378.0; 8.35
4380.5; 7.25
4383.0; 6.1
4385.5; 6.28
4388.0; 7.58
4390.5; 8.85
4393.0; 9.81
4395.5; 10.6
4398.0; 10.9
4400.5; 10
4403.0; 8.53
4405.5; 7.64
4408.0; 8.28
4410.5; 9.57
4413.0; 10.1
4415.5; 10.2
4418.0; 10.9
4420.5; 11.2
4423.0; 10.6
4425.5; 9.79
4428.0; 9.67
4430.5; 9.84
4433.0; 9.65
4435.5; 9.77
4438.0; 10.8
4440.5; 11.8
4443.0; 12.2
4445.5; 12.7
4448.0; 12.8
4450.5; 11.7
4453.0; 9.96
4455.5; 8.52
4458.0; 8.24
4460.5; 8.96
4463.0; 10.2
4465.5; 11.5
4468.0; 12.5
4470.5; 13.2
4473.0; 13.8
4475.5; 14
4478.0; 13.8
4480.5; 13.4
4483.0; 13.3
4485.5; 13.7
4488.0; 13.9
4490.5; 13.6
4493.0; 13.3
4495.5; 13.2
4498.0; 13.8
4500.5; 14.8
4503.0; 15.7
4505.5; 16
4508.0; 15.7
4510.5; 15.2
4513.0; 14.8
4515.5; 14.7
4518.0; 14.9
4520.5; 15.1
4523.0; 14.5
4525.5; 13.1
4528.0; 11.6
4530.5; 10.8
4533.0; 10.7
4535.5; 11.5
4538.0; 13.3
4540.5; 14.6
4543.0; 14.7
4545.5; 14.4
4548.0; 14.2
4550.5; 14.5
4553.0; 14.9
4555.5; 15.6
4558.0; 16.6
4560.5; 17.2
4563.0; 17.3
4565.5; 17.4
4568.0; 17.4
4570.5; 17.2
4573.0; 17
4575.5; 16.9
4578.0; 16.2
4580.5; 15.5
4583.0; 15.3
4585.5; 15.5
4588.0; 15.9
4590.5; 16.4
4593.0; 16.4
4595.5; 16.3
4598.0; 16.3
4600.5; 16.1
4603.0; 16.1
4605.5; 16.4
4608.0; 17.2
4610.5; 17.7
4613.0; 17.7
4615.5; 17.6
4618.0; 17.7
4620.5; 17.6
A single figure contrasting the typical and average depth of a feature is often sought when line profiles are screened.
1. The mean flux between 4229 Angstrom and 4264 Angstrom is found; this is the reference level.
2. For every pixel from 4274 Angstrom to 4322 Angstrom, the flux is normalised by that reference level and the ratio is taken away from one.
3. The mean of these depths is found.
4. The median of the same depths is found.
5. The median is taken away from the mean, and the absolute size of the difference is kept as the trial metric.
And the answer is 0.069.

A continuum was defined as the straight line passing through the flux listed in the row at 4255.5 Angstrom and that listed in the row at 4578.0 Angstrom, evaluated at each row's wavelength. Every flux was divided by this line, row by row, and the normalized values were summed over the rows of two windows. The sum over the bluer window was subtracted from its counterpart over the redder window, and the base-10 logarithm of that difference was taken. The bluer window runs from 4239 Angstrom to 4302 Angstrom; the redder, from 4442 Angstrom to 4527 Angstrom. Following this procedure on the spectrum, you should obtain 0.72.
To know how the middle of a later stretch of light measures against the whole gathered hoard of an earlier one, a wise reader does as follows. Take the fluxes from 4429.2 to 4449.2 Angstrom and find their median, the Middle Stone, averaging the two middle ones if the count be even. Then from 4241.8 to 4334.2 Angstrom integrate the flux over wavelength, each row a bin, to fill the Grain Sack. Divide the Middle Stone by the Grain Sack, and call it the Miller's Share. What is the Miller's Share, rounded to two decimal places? 0.02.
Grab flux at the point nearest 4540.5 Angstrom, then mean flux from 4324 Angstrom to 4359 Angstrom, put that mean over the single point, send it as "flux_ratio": 0.69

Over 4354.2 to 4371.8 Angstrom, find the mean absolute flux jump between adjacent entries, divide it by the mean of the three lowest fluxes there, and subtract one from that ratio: -0.939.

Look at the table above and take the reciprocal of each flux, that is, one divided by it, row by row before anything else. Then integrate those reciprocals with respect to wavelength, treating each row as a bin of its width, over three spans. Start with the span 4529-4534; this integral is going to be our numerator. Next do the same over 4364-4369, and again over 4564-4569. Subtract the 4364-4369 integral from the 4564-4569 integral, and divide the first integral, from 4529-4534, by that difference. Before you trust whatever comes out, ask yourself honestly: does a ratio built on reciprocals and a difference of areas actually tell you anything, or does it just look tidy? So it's -2.9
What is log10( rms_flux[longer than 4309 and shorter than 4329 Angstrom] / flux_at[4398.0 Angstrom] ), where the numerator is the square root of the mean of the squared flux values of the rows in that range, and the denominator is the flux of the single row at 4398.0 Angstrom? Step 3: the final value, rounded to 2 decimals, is -0.12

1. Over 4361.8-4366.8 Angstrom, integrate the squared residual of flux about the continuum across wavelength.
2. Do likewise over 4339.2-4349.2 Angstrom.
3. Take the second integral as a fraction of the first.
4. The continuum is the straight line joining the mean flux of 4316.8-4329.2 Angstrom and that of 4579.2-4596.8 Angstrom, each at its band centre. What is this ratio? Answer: 1.0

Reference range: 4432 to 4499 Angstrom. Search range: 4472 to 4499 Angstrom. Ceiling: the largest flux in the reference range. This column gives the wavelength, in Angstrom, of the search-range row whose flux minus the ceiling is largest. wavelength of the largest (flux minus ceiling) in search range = 4475.5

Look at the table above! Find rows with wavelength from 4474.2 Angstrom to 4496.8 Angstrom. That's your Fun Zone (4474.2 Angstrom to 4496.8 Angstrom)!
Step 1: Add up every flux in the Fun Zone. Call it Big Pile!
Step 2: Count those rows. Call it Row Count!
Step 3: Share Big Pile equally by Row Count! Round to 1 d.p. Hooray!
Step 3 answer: 13.6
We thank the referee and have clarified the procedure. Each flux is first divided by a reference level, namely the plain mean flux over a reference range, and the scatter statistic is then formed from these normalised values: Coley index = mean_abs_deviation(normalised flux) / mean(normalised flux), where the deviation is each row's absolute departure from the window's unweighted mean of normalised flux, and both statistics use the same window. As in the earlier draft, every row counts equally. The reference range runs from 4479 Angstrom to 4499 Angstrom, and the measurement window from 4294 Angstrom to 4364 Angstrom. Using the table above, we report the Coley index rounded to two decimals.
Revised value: 0.20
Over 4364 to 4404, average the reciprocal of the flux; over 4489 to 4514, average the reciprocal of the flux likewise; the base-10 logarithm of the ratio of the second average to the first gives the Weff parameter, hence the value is -0.22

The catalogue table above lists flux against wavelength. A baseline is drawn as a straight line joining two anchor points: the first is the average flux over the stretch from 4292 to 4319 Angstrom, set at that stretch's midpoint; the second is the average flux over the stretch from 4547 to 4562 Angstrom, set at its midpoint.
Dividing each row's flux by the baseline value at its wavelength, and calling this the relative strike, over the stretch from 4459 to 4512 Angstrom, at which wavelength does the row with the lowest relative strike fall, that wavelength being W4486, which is 4460.5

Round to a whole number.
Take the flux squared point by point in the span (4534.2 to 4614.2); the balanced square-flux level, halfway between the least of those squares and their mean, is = 194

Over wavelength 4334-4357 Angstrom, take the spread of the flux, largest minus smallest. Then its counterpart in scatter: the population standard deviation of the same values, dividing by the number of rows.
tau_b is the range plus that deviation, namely 3.1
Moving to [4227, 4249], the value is 6.7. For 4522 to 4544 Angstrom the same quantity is 5.5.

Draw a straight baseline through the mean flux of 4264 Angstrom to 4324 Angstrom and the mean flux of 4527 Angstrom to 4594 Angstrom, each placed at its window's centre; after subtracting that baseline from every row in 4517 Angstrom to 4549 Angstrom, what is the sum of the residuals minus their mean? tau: -11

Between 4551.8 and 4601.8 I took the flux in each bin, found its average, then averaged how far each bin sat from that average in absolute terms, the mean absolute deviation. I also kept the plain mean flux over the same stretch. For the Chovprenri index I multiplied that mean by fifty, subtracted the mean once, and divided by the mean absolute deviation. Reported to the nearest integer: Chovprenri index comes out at 1315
